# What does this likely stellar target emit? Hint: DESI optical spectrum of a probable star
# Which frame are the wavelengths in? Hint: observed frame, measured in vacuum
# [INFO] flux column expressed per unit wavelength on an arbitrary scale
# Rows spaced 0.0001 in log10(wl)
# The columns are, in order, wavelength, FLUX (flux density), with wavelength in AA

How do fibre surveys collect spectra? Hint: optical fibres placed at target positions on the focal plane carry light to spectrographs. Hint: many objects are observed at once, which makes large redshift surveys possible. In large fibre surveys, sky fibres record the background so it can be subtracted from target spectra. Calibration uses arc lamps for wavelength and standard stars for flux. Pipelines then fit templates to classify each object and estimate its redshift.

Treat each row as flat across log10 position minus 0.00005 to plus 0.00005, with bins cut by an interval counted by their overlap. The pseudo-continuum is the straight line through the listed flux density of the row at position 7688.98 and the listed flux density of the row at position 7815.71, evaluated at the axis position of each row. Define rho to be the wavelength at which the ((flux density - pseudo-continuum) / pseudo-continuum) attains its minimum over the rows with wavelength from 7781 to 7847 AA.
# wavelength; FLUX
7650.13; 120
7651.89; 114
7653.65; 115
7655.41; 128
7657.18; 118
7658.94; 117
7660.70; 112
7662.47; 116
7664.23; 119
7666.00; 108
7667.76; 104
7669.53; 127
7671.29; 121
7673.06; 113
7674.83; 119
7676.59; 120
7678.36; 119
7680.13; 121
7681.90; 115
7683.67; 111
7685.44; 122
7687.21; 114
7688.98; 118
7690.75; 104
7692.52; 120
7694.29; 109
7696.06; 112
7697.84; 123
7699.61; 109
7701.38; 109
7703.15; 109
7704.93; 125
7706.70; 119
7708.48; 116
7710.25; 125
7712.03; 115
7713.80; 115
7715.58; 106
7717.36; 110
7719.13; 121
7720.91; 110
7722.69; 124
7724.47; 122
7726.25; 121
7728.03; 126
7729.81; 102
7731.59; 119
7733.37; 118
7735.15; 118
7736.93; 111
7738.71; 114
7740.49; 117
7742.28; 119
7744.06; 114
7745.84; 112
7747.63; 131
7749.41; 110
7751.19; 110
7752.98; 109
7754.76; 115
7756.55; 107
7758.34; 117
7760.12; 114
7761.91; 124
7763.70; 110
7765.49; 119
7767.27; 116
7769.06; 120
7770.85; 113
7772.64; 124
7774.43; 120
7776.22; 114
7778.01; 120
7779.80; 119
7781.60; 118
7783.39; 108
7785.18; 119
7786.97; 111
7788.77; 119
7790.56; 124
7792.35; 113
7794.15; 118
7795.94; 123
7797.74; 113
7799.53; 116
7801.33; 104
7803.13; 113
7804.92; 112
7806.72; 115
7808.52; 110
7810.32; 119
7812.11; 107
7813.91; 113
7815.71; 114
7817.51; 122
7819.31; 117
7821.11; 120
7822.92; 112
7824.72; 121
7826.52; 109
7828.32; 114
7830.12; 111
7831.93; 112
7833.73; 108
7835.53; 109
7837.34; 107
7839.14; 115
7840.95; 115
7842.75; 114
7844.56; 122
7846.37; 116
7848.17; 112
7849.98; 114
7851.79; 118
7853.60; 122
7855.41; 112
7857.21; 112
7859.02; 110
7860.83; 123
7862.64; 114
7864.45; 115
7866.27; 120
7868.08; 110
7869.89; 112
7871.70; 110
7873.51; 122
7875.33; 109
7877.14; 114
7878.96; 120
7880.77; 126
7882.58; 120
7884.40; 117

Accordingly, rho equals 7801.33 AA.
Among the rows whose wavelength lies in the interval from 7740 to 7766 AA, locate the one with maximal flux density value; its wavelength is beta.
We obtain 7747.63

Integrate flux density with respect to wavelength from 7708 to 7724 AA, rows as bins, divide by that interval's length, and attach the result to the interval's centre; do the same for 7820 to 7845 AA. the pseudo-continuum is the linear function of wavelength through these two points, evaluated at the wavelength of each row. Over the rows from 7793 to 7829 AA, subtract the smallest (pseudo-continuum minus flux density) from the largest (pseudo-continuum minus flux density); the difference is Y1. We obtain 18.9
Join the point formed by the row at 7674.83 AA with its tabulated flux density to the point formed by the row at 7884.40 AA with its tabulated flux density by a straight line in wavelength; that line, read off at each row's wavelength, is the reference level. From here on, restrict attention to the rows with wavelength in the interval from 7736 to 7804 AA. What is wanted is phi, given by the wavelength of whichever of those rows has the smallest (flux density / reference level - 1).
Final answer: 7801.33 AA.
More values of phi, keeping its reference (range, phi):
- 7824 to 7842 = 7837.34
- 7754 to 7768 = 7756.55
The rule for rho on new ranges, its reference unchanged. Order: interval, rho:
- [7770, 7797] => 7783.39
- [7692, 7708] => 7694.29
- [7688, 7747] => 7729.81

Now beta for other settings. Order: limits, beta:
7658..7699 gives 7669.53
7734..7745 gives 7742.28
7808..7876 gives 7860.83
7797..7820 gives 7817.51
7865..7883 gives 7880.77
